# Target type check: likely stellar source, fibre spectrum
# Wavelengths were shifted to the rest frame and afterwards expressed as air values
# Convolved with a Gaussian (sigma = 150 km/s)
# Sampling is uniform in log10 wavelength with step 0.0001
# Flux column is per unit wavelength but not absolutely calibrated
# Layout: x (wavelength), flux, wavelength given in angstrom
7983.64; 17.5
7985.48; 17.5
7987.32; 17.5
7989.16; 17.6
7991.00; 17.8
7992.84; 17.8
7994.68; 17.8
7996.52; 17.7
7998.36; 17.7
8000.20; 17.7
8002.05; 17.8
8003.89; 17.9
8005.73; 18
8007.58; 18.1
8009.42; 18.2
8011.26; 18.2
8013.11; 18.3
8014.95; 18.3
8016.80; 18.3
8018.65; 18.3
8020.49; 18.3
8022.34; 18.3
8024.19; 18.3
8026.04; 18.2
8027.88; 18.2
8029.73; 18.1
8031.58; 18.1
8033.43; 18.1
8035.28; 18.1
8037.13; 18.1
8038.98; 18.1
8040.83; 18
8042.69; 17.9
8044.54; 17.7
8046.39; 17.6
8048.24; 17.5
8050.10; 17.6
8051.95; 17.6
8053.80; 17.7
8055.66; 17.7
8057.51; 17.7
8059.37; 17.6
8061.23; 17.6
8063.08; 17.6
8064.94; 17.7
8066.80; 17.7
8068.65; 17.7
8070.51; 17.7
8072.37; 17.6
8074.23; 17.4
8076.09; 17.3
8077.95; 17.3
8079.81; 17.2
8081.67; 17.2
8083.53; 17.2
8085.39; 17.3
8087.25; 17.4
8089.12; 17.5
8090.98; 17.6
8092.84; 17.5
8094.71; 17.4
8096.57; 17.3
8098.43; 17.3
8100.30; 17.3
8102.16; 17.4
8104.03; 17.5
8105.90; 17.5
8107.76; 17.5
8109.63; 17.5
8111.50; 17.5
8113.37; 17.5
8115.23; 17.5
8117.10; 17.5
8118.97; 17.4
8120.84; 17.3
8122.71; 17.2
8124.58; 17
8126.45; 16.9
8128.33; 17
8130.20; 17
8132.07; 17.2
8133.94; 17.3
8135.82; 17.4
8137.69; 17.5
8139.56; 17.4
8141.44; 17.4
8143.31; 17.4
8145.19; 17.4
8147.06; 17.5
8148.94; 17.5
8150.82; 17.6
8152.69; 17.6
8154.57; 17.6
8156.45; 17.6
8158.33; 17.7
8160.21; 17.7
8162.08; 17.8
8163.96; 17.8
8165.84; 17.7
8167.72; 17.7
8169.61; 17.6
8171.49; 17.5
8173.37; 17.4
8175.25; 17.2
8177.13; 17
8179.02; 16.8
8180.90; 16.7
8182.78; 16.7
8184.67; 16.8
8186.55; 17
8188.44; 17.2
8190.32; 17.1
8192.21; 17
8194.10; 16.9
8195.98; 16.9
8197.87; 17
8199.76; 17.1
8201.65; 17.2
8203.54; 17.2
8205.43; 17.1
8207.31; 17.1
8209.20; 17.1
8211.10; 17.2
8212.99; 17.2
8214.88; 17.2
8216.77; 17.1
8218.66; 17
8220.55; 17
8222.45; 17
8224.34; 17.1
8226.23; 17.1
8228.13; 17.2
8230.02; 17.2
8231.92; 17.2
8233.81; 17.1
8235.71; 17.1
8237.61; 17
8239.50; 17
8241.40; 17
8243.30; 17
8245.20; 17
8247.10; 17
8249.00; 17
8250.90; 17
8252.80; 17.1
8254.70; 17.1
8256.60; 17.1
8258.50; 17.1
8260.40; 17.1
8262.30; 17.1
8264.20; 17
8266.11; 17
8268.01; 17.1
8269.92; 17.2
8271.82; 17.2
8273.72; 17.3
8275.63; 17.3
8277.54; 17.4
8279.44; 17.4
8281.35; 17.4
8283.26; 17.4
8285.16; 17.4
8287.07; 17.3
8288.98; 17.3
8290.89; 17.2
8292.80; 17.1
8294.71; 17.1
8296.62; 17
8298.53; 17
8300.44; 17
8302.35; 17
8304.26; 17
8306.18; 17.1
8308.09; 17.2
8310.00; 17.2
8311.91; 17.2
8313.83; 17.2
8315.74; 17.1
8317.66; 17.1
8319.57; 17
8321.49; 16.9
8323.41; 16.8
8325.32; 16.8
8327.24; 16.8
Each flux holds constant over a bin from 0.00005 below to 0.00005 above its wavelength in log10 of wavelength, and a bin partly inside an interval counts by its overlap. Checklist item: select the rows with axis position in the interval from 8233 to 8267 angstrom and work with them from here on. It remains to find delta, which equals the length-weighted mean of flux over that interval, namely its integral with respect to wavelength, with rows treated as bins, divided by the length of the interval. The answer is 17.0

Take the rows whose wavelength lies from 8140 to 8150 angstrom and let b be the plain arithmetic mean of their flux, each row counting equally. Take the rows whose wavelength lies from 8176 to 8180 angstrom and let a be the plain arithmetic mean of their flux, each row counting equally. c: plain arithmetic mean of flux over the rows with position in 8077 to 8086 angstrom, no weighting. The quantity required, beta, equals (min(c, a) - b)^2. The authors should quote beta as 0.29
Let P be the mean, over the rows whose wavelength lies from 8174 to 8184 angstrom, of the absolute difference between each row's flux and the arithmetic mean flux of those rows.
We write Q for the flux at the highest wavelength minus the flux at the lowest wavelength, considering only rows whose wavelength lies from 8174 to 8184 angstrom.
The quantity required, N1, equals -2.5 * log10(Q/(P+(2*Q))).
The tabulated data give 0.54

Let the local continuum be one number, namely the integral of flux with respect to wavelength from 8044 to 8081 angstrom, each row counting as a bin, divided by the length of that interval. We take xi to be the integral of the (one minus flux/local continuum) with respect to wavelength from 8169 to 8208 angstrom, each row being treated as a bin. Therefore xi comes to 1.1 angstrom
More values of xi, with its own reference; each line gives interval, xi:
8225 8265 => 1.1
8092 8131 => 0.5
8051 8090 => 0.1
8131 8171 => 0.1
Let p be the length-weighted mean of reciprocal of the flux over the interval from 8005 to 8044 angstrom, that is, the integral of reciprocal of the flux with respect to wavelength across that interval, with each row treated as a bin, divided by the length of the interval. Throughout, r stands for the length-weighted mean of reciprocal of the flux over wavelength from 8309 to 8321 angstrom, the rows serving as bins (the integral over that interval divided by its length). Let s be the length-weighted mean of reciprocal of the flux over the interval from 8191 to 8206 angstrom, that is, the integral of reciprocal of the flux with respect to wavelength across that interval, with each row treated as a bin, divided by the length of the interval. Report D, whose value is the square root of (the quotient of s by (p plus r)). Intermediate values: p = 0.0551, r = 0.0584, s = 0.0586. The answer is 0.719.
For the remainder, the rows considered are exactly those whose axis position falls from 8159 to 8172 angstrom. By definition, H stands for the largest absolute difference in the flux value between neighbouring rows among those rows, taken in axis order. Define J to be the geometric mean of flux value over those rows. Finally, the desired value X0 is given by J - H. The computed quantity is 17.6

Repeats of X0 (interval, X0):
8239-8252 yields 17.0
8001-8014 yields 18.0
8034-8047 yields 17.7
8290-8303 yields 17.0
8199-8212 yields 17.0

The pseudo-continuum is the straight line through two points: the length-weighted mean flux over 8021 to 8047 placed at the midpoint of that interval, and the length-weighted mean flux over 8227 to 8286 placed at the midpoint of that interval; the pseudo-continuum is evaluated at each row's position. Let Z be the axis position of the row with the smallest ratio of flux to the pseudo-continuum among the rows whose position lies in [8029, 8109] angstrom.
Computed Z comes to 8079.81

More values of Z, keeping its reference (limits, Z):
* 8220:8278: 8220.55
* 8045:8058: 8048.24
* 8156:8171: 8156.45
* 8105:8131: 8126.45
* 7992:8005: 7996.52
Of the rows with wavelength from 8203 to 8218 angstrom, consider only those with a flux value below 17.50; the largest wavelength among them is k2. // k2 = 8216.77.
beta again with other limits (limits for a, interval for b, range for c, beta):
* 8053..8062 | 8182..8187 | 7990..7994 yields 0.68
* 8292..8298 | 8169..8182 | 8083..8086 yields 0.01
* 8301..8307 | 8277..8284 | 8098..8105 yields 0.13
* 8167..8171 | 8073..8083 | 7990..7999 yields 0.14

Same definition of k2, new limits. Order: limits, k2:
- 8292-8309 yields 8308.09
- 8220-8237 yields 8235.71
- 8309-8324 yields 8323.41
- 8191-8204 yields 8203.54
